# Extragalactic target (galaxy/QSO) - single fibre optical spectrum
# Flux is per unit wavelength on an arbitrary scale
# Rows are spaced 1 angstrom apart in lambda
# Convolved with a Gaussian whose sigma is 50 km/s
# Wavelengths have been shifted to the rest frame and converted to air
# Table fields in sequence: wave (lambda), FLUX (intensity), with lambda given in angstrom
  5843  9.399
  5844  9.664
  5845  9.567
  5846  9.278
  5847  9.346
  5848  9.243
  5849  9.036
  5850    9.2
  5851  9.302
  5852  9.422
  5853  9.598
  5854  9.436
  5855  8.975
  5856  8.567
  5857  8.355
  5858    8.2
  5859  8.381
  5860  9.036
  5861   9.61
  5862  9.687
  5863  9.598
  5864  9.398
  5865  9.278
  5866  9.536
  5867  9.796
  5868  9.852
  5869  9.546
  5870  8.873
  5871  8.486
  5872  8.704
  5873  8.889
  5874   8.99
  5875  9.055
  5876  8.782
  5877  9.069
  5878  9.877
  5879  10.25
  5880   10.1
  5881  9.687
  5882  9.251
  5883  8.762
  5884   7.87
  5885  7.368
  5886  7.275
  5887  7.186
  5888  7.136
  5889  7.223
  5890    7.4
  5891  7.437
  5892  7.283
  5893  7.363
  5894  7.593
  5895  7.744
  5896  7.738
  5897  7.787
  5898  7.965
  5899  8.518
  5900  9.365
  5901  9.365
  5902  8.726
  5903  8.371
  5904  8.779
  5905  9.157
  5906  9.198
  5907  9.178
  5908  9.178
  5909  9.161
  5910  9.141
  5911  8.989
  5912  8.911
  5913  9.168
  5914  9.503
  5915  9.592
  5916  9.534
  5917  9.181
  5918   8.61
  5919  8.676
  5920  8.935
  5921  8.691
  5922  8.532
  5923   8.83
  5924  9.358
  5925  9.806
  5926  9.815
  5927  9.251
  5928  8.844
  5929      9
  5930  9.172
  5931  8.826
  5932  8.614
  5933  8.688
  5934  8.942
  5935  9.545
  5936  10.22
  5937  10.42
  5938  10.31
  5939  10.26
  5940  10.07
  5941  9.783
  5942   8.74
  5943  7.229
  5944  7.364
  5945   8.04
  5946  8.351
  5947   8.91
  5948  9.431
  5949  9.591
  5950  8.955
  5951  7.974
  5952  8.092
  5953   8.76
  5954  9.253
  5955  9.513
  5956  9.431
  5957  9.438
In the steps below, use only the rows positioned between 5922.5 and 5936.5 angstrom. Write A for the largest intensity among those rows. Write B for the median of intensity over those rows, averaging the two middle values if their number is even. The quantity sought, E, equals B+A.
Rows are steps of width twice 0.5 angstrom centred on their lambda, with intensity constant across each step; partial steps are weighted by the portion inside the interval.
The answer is 19.3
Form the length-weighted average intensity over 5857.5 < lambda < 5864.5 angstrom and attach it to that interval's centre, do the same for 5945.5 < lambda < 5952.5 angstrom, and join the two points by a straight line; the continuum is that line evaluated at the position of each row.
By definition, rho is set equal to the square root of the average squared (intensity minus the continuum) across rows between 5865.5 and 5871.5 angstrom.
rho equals 0.55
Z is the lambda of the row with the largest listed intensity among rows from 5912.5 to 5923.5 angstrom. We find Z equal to 5915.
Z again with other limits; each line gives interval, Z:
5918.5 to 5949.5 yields 5937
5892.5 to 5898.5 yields 5898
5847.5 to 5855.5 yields 5853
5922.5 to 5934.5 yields 5926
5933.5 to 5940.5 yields 5937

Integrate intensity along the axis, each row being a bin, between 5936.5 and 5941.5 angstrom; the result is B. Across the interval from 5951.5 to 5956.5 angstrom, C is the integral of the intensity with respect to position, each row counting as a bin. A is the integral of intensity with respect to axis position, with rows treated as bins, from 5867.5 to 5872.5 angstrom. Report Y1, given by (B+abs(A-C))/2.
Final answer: 25.6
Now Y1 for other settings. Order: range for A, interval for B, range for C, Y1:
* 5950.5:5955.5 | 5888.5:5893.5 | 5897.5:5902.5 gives 18.5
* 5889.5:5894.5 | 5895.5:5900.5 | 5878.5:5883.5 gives 26.2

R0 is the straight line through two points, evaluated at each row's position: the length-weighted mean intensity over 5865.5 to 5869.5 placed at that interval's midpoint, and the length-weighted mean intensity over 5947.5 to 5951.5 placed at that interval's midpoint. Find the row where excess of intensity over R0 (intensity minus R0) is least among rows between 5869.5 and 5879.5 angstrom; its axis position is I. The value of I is 5871 angstrom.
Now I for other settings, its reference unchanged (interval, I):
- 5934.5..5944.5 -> 5943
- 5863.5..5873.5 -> 5871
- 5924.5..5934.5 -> 5932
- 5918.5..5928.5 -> 5922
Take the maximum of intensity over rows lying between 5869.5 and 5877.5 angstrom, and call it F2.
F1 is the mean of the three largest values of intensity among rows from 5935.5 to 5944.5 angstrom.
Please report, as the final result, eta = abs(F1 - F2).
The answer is 1.3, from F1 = 10.3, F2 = 9.069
